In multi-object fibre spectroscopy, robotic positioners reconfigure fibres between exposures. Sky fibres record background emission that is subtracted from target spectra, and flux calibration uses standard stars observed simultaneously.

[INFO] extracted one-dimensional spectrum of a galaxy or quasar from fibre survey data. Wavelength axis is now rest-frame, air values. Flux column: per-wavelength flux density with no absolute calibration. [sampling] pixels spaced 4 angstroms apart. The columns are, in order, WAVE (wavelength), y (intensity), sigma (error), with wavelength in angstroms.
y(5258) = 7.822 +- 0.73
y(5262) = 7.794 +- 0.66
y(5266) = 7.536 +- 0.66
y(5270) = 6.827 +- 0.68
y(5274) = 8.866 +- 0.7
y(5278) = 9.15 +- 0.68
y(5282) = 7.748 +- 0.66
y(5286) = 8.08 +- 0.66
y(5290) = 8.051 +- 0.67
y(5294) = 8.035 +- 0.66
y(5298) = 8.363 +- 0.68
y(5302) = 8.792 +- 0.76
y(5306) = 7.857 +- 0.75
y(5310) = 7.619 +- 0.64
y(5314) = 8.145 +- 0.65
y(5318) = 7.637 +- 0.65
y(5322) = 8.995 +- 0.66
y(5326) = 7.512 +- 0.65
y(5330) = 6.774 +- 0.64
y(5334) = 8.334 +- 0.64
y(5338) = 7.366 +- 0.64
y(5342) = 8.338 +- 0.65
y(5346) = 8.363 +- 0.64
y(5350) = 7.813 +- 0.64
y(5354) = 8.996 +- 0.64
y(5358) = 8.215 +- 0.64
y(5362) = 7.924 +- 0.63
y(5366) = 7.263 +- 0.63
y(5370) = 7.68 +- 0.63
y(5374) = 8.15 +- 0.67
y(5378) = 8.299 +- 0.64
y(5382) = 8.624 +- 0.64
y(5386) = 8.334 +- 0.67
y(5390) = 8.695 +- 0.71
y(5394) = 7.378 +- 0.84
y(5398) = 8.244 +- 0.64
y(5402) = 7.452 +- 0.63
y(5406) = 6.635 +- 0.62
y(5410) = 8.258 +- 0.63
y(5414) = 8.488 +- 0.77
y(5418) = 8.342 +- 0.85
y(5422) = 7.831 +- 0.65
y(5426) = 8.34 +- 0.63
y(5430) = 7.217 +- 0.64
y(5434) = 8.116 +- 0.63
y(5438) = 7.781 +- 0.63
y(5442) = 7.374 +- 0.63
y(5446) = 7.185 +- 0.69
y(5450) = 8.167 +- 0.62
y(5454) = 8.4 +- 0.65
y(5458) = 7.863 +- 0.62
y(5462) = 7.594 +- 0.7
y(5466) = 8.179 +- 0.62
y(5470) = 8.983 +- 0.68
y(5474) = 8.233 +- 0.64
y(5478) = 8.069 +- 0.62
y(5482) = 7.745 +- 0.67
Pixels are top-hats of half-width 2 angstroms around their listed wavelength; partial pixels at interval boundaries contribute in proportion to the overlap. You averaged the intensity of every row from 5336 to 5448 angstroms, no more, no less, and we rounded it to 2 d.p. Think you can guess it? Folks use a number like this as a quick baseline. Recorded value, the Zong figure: 7.95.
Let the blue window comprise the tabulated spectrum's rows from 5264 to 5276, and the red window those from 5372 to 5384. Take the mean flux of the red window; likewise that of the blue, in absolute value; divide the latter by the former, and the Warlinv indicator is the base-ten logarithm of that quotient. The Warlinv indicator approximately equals -0.033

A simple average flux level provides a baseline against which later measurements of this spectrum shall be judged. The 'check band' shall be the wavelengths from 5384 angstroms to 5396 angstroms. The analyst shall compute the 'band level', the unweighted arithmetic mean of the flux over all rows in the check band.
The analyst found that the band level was 8.14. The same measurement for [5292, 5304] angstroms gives 8.40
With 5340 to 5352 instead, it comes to 8.17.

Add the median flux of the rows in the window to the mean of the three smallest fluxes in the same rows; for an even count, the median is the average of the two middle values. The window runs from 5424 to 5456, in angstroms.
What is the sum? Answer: 15.2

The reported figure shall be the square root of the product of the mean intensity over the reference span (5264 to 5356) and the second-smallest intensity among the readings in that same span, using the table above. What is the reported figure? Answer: 7.41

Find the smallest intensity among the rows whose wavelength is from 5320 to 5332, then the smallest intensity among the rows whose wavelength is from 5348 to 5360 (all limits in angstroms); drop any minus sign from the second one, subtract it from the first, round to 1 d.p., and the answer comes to -1.0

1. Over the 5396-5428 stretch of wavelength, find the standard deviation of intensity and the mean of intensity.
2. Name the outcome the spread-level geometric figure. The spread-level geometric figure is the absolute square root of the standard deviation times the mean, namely 2.2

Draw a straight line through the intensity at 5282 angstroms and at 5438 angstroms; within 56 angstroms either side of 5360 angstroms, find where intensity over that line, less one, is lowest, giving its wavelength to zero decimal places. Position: 5406 angstroms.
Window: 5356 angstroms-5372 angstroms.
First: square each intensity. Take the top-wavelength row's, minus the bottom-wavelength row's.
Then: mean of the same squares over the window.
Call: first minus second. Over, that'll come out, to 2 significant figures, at -69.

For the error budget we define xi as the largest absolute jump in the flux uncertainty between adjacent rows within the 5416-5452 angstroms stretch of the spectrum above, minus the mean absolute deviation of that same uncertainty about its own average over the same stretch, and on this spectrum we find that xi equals 0.15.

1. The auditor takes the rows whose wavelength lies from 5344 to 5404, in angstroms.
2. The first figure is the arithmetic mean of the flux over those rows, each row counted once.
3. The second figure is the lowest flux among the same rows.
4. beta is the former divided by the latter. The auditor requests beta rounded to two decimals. 1.11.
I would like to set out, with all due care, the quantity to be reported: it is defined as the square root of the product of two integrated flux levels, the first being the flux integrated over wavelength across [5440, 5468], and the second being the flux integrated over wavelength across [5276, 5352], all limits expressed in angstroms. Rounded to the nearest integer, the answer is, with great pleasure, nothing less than 366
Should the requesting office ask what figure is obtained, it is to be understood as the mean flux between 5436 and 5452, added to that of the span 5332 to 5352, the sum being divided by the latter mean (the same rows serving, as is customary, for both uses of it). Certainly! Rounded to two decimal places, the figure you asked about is 1.95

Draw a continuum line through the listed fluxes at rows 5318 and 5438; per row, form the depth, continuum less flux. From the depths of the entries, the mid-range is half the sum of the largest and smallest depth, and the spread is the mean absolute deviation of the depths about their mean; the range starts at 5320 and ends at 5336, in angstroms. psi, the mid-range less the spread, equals -1.0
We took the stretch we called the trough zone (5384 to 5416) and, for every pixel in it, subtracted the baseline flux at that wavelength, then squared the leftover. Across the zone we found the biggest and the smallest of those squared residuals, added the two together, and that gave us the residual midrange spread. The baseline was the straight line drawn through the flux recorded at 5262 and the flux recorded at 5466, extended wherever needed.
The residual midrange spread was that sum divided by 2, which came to 1.04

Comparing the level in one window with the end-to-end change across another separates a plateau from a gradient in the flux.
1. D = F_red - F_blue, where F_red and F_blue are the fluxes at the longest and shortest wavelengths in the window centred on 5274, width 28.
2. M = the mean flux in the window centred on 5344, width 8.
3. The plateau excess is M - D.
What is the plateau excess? 8.06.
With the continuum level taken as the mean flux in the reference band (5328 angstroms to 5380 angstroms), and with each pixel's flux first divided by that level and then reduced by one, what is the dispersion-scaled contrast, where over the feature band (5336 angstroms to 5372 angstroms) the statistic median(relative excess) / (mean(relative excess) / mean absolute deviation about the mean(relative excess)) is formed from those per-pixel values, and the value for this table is -0.06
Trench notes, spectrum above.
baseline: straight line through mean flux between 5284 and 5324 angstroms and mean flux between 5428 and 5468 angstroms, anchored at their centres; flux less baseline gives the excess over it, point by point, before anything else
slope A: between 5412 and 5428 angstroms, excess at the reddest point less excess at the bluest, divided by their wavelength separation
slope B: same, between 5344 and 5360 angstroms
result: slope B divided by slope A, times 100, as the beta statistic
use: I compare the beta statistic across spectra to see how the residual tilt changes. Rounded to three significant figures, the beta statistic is 100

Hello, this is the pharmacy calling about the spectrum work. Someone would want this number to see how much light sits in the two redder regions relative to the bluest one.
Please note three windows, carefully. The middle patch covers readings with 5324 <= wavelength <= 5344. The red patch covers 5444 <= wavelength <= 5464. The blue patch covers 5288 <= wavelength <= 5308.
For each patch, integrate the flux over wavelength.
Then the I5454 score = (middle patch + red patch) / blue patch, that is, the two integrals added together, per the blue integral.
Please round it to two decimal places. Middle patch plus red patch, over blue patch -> 1.89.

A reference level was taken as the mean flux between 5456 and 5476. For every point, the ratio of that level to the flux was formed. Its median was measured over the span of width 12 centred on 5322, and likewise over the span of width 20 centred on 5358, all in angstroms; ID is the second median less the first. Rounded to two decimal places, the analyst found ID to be -0.04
